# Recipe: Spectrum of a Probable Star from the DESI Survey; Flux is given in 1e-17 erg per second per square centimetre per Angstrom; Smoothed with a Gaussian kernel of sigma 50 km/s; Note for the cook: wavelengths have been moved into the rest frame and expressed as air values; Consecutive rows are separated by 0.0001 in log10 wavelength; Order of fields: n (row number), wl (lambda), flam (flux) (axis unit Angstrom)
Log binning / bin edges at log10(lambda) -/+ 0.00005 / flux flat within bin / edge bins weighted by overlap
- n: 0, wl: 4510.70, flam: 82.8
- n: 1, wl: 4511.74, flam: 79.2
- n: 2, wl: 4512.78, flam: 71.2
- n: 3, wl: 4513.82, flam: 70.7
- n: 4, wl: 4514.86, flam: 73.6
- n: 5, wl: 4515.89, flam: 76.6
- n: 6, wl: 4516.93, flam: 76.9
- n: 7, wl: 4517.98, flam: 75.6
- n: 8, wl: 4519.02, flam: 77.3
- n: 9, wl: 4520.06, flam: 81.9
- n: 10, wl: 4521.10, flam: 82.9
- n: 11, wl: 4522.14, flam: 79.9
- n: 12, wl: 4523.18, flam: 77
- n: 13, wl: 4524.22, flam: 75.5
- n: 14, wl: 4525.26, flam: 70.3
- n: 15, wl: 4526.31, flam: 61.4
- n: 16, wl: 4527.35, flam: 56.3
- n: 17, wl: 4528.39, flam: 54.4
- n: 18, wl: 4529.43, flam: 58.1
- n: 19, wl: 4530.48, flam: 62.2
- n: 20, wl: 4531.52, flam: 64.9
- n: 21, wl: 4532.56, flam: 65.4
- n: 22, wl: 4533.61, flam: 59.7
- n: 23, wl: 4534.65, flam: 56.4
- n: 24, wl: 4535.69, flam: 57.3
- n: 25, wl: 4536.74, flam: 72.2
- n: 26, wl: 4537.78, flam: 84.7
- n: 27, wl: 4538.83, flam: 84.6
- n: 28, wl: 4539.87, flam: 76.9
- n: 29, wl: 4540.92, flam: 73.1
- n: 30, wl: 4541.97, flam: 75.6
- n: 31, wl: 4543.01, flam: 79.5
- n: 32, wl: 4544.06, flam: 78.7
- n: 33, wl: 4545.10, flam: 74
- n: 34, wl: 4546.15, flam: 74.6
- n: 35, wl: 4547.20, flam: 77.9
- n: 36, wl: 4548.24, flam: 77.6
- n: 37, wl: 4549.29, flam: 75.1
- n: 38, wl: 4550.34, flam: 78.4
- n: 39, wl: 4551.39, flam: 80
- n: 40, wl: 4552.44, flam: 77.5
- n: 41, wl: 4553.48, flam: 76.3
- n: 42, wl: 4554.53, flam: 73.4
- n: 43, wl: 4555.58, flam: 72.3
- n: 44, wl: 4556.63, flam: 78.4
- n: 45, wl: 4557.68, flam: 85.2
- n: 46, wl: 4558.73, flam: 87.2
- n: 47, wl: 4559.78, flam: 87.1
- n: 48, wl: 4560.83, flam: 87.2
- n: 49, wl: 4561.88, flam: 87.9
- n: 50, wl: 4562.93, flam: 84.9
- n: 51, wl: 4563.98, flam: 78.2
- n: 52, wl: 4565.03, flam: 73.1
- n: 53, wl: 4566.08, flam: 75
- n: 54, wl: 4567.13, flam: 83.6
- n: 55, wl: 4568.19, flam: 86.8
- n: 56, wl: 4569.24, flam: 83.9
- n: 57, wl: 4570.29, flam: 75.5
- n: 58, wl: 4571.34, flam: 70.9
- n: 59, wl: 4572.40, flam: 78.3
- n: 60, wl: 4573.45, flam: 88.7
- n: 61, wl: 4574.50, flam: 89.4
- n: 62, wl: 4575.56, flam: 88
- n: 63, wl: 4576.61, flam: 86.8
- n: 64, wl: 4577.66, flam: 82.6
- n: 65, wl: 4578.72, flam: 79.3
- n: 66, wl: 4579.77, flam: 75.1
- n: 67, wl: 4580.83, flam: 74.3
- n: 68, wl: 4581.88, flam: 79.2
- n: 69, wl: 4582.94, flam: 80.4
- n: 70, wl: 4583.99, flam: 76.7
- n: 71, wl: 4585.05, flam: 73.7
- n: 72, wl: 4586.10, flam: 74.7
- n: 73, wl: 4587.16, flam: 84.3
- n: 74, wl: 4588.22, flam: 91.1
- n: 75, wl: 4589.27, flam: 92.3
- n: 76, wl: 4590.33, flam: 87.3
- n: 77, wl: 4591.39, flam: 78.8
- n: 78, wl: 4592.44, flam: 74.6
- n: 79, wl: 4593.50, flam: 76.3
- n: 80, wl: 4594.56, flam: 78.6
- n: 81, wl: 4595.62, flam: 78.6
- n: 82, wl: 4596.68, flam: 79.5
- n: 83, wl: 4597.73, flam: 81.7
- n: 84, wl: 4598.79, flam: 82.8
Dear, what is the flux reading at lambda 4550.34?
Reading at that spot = 78.4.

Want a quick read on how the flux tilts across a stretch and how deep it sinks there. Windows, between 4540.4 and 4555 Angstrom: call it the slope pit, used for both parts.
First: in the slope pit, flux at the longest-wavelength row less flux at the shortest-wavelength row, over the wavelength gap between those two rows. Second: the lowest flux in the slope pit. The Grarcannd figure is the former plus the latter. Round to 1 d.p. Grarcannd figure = 73.1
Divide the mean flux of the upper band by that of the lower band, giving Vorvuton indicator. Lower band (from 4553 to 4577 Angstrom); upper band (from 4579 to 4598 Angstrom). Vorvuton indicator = 0.98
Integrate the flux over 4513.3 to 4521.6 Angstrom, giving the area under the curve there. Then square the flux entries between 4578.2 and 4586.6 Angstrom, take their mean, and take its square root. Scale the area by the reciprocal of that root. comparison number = 8.3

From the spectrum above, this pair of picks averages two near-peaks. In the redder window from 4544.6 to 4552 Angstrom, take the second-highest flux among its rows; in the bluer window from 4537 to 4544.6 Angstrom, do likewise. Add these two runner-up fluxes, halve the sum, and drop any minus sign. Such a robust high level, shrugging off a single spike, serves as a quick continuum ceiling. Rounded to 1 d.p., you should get 81.5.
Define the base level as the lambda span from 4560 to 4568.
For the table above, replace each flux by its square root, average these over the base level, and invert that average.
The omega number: 0.111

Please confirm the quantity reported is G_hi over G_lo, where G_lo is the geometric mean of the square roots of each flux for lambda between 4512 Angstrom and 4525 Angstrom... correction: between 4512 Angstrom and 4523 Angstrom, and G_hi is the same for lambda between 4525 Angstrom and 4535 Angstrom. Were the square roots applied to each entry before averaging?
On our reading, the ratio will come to 0.89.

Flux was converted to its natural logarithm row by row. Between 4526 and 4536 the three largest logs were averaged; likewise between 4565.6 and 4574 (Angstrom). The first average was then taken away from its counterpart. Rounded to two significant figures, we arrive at 0.30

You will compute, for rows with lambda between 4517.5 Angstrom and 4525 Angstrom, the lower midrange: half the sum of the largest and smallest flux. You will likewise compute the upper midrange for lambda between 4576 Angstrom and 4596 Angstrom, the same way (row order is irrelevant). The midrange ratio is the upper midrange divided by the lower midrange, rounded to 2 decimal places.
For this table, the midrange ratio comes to 1.05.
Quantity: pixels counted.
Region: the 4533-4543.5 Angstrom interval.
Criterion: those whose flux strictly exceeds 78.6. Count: 3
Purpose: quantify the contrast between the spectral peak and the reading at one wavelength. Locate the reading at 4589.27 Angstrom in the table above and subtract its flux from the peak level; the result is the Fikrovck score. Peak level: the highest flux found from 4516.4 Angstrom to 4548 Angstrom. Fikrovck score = -8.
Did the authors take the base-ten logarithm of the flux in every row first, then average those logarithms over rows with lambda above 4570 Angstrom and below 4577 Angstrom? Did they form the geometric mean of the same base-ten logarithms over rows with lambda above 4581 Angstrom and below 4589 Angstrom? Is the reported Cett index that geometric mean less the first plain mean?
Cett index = -0.013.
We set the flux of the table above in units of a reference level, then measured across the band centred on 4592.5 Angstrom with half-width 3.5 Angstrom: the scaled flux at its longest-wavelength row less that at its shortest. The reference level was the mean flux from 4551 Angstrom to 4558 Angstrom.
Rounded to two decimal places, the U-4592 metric -0.18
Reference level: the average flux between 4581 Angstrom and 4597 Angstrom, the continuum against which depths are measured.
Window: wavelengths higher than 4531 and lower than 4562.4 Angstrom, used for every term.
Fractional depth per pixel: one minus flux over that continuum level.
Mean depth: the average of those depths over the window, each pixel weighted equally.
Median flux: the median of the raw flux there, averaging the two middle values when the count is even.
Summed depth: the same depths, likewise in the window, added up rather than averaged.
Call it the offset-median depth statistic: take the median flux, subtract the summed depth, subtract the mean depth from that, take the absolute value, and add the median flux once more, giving 153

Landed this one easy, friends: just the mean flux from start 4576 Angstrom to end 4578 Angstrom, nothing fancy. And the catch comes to 85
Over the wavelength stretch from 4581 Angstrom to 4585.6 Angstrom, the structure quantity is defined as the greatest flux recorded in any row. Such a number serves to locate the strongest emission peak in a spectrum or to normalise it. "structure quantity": 80.4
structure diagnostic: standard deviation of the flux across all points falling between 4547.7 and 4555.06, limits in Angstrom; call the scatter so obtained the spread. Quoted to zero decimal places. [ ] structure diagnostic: 2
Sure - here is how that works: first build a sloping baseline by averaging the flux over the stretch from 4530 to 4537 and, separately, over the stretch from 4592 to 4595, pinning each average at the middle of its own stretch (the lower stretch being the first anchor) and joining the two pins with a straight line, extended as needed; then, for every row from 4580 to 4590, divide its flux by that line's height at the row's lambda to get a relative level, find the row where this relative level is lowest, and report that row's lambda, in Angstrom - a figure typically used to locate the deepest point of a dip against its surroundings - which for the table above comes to 4585.05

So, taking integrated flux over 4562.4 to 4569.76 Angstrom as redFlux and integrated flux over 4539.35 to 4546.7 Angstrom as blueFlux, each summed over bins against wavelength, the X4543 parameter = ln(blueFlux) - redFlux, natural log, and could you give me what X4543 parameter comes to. -588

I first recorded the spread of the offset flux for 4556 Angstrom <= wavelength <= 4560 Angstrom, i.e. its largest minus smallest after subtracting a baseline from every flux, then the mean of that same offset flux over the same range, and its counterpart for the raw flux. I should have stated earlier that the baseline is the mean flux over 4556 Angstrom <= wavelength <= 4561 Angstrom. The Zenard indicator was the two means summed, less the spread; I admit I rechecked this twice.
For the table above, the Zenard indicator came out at 75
